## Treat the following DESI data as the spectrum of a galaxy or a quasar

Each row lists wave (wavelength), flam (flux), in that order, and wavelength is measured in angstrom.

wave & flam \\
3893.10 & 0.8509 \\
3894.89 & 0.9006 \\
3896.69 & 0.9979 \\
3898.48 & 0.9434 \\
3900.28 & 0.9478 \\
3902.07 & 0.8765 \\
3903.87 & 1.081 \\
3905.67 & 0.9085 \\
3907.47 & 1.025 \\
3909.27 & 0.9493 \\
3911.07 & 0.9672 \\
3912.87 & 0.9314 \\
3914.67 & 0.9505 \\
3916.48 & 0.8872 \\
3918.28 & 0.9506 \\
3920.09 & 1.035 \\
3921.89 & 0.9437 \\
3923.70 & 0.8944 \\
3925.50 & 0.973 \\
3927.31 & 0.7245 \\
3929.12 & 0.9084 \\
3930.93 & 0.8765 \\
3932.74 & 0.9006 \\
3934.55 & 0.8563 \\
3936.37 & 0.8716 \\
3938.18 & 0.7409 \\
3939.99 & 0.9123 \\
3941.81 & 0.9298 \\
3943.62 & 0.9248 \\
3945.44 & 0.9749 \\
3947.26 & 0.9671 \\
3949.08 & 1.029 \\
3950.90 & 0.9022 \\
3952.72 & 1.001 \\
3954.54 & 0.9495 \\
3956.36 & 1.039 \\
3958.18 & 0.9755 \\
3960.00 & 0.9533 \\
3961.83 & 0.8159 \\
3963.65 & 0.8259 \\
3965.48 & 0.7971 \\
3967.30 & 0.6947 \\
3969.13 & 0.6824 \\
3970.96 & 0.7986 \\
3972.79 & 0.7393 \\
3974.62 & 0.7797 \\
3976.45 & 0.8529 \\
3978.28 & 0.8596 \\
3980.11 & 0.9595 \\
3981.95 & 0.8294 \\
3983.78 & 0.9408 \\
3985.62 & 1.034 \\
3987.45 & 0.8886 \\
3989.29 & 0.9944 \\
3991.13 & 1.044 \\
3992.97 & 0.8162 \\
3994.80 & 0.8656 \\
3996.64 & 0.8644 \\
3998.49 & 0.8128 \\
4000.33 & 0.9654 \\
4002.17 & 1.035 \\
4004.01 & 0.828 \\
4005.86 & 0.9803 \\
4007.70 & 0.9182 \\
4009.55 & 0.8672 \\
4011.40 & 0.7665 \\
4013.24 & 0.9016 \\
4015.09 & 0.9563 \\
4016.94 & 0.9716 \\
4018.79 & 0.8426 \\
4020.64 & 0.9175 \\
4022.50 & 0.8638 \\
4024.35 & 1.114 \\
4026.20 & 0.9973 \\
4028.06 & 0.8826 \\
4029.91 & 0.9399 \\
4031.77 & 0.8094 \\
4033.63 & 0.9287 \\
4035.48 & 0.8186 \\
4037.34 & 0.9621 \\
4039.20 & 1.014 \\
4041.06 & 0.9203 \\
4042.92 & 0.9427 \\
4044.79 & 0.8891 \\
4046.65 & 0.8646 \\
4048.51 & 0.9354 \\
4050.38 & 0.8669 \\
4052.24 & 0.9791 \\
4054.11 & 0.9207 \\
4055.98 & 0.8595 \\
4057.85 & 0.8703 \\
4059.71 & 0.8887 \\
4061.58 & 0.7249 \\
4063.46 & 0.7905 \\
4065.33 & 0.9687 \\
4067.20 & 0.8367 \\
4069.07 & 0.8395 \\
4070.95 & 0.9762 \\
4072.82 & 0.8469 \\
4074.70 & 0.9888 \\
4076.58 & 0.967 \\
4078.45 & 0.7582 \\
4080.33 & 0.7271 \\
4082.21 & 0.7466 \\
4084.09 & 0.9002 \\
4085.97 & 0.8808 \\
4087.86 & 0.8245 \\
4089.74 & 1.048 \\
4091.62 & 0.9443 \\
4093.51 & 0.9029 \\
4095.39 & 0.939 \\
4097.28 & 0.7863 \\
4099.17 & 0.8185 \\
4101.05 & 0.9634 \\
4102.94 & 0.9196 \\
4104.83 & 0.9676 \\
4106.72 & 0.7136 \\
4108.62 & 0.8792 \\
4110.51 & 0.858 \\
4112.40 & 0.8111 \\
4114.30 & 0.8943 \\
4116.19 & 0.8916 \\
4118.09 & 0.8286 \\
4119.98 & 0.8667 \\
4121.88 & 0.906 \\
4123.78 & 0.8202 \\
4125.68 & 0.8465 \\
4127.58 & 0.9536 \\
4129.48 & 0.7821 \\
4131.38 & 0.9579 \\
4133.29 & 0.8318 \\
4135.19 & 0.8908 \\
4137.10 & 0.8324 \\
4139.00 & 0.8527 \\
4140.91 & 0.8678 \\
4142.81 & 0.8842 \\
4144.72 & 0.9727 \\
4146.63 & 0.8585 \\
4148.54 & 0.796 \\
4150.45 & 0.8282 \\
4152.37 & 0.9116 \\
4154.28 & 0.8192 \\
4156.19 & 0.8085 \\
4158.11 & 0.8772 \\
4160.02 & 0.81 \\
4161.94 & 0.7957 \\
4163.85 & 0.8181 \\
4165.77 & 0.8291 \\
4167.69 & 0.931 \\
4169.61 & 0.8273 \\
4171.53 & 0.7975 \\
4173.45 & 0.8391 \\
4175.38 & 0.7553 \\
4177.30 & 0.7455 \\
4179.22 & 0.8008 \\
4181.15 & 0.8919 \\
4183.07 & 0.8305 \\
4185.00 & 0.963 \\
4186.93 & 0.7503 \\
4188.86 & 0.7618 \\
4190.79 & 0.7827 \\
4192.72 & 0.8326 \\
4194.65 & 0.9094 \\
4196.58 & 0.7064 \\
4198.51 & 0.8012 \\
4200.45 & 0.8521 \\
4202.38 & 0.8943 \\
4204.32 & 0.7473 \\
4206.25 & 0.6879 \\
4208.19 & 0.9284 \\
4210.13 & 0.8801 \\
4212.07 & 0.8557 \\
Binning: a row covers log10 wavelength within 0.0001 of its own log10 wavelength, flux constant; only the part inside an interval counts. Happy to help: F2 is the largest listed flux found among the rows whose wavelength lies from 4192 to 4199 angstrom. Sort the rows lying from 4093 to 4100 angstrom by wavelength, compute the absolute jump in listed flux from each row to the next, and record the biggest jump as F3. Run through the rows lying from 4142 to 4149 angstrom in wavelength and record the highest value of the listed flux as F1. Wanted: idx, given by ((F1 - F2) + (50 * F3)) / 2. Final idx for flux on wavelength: 3.8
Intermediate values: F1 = 0.9727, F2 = 0.9094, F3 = 0.15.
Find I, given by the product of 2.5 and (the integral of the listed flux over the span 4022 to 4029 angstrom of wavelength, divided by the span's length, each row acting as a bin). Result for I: 2.43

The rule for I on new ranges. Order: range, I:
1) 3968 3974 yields 1.85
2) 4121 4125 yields 2.15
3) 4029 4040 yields 2.28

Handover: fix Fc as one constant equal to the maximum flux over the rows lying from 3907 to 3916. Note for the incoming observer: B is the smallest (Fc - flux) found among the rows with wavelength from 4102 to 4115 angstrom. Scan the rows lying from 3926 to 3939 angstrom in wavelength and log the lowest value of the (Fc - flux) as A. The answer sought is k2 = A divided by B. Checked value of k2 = 2.0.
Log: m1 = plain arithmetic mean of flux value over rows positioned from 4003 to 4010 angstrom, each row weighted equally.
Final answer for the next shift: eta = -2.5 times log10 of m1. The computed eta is 0.12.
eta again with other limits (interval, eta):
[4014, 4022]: 0.09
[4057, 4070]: 0.18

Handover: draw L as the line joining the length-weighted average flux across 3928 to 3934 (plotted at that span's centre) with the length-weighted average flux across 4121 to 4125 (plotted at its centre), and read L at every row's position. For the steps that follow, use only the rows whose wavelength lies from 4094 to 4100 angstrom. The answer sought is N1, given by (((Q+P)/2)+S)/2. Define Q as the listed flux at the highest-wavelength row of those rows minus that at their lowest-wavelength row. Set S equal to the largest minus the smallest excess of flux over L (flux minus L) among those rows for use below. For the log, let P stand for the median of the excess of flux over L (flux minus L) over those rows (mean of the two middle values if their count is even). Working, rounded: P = -0.05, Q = -0.1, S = 0.15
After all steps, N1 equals 0.03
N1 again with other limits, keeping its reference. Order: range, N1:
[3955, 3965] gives 0.08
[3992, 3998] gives 0.03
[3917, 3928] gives 0.11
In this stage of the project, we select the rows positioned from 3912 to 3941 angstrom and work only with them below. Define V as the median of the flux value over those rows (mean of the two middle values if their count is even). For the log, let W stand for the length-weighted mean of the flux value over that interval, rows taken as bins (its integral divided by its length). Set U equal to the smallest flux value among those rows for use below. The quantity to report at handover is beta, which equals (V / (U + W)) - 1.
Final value -0.442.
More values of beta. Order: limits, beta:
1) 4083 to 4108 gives -0.438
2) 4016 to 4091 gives -0.451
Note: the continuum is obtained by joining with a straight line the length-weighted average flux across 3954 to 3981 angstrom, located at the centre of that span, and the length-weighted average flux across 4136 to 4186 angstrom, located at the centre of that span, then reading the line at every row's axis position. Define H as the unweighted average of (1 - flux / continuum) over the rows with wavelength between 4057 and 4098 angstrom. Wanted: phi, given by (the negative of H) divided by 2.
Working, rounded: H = -0.03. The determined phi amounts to 0.015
